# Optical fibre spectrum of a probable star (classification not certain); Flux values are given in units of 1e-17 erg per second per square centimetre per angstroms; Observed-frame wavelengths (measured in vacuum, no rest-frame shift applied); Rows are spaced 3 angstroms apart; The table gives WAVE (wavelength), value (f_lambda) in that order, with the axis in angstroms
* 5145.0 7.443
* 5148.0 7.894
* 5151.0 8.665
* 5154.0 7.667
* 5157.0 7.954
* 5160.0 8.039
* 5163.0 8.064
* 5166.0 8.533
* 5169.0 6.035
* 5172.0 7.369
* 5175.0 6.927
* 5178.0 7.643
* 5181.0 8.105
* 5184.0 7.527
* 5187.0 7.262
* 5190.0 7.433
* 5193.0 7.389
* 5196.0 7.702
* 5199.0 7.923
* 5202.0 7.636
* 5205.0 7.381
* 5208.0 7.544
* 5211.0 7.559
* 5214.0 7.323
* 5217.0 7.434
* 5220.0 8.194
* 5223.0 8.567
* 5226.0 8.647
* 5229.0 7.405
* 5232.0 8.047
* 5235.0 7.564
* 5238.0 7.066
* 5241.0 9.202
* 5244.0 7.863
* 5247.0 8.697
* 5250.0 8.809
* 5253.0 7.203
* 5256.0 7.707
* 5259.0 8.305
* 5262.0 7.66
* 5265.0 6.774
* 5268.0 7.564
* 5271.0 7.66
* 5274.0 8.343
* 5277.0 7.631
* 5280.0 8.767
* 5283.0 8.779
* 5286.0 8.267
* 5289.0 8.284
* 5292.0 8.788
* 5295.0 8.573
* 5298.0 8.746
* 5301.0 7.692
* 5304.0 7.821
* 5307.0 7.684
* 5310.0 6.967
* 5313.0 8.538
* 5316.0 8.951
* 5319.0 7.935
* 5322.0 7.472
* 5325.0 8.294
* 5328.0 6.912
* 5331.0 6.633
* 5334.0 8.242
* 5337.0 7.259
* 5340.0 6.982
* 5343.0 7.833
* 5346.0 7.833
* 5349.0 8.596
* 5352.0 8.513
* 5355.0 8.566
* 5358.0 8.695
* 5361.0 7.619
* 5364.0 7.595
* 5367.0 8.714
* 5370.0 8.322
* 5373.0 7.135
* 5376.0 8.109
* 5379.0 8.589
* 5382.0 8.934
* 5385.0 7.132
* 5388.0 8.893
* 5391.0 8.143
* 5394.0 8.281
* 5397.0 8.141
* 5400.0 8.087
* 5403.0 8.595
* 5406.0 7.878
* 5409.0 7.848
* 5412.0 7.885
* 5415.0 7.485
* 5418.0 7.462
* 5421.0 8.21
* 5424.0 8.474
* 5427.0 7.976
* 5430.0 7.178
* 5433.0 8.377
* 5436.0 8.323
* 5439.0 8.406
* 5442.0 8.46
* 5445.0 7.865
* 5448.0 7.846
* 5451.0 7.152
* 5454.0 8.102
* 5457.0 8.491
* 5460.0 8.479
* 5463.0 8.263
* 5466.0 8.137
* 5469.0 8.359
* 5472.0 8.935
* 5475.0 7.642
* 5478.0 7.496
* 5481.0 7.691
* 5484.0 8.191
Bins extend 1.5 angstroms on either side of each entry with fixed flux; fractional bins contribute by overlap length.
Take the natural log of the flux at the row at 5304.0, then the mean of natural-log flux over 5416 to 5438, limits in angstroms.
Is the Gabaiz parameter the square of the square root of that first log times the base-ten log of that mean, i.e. 0.653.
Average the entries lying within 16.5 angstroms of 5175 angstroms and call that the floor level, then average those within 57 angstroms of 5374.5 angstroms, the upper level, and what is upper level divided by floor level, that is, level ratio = 1.06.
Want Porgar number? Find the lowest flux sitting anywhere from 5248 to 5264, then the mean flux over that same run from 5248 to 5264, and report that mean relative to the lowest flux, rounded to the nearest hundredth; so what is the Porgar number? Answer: 1.10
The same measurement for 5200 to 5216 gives 1.02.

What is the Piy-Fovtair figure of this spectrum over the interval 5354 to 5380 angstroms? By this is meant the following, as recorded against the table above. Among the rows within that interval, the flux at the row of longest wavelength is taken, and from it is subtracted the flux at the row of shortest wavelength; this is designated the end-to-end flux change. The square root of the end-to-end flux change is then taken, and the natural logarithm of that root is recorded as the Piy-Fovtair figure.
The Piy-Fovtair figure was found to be -1.9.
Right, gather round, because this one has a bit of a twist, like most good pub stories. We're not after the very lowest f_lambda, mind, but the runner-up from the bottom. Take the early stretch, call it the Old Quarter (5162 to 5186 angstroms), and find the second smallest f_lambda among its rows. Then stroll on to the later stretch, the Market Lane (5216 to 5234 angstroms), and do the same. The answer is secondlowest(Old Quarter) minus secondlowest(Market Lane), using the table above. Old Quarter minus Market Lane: -0.5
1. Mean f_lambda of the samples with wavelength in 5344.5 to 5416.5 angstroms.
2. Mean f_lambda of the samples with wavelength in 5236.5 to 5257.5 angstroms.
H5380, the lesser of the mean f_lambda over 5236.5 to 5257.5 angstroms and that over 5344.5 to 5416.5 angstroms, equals 8.08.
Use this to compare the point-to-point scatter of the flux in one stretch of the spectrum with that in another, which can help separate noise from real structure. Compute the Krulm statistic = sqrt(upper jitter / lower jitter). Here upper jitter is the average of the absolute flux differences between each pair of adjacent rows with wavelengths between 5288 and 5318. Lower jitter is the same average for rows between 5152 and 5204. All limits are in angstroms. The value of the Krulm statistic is 1.03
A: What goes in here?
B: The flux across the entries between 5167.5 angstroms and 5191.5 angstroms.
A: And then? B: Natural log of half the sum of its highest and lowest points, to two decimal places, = 1.96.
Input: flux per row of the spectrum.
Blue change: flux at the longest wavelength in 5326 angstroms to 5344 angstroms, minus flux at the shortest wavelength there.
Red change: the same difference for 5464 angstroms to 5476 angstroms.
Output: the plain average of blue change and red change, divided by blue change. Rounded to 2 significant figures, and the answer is 0.23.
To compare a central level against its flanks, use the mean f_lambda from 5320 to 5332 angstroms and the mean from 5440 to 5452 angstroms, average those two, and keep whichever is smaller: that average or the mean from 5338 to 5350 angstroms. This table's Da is 7.6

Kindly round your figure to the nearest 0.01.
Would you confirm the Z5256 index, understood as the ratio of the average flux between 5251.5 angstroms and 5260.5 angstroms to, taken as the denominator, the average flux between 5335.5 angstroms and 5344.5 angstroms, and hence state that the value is 1.05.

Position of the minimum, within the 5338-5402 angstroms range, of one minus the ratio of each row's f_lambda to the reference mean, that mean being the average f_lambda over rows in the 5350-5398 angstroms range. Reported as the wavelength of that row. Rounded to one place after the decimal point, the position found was 5382.0 angstroms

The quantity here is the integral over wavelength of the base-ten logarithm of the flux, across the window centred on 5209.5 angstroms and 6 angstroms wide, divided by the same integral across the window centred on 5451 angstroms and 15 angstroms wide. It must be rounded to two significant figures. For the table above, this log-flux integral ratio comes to 0.39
